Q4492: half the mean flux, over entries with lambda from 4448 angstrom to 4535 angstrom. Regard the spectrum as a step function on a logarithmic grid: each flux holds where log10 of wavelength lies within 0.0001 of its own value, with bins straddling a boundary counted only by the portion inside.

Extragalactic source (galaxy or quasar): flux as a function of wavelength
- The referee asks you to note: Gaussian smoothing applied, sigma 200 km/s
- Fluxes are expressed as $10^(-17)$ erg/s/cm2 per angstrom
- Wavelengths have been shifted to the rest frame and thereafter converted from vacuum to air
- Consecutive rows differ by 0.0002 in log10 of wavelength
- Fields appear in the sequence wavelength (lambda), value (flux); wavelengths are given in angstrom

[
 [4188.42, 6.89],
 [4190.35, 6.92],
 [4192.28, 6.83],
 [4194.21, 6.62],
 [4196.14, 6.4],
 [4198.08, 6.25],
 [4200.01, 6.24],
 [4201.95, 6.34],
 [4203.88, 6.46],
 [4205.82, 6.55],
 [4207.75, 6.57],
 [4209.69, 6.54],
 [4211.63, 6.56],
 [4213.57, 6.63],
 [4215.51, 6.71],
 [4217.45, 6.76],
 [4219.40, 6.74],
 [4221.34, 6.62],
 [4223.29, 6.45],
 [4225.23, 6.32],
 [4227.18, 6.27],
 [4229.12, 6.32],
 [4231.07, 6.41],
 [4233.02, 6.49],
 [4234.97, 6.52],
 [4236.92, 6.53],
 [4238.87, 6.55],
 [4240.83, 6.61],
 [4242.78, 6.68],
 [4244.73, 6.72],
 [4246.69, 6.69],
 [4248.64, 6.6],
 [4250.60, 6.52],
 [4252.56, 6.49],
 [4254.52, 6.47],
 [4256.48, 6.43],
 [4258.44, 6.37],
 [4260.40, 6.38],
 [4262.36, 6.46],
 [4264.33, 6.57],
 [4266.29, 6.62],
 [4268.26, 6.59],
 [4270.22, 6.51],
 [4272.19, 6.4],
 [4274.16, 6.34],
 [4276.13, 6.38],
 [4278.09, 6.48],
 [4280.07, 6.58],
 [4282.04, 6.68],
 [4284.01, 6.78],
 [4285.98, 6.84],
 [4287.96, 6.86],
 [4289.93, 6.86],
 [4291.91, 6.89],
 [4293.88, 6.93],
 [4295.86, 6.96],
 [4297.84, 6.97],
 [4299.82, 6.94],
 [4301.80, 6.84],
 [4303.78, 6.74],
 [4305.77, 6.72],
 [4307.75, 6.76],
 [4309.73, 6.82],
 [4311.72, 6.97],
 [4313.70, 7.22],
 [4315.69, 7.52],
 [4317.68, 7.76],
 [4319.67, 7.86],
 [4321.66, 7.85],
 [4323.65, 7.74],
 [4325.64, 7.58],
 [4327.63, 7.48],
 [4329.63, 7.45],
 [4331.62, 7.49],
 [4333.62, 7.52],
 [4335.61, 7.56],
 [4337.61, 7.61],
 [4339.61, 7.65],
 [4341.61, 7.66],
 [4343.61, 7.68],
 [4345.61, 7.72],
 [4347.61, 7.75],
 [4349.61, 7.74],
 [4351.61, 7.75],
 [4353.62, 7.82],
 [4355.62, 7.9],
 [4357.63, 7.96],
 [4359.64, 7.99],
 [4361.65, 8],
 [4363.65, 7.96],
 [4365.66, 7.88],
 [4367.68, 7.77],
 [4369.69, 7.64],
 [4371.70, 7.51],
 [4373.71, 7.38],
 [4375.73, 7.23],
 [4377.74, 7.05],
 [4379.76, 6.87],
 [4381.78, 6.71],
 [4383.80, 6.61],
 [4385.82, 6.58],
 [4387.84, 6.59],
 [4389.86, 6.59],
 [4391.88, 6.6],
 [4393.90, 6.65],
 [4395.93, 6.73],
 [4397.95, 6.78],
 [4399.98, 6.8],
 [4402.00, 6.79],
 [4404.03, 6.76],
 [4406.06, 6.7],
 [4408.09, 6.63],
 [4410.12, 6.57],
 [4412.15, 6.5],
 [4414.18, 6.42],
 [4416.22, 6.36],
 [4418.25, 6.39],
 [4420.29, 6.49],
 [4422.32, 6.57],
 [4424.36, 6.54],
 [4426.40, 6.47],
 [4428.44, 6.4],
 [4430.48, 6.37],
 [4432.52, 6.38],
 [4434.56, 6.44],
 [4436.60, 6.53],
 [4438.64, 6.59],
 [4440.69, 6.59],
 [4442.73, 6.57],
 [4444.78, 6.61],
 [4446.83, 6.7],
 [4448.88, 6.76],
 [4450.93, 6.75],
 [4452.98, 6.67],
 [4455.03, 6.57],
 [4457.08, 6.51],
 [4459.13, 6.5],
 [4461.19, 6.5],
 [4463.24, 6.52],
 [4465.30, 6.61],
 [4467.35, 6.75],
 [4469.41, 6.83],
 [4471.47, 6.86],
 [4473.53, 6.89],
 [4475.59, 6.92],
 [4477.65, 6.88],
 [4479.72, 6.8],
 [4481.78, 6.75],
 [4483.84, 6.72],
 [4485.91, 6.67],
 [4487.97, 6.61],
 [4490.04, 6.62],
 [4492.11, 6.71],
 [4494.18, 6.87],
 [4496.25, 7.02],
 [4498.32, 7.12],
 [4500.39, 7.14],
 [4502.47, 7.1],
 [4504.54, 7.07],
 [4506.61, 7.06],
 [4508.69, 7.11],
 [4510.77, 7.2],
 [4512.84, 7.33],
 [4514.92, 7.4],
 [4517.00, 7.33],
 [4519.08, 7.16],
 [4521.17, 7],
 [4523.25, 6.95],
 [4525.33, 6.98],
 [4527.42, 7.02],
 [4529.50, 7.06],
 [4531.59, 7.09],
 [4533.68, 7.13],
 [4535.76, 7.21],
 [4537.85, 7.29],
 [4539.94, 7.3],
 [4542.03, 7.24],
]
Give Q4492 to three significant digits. 3.45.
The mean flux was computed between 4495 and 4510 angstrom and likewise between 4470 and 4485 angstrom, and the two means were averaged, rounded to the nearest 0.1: 7.0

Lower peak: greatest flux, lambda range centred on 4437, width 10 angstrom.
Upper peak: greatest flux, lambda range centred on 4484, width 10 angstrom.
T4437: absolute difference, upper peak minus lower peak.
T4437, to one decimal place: 0.2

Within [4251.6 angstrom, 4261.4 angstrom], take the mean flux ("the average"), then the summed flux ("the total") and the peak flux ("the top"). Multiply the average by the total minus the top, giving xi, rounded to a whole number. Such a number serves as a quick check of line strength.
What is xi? 165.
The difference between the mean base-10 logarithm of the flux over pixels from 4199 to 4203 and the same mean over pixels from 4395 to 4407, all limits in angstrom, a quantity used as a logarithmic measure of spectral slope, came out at -0.031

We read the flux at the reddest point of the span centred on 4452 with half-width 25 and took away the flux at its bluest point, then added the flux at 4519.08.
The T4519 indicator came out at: 7.7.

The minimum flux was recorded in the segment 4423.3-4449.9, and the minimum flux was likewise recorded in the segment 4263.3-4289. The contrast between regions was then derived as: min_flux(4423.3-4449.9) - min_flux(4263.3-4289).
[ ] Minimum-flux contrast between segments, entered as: 0.03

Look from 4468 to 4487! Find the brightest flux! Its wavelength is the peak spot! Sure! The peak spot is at 4475.59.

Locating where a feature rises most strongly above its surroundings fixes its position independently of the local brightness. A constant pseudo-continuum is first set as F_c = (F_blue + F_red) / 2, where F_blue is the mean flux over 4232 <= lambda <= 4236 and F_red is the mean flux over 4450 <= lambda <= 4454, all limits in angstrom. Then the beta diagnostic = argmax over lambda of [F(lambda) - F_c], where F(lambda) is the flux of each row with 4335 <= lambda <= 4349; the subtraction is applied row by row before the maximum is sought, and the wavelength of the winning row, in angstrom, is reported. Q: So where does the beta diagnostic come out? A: 4347.61 angstrom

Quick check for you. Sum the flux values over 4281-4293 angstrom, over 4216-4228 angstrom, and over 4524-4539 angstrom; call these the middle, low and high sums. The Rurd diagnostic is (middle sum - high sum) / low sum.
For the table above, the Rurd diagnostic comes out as -0.23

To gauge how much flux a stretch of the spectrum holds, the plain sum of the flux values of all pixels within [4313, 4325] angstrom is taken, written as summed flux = 46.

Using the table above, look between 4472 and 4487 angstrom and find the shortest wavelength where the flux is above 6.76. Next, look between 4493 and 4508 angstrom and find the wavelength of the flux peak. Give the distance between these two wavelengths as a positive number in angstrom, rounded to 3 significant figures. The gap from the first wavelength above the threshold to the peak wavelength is 26.9 angstrom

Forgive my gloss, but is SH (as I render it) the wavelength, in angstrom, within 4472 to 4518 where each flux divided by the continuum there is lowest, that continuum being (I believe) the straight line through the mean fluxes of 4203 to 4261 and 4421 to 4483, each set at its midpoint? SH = 4487.97 angstrom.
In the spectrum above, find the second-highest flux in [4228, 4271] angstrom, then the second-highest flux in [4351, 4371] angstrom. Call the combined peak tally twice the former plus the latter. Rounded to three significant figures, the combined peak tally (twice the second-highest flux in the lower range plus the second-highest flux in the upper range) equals 21.4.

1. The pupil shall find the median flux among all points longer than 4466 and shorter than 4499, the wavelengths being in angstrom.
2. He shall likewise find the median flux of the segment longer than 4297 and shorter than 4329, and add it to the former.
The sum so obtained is 13.91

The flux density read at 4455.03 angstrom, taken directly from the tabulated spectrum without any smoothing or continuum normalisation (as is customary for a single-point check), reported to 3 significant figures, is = 6.57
